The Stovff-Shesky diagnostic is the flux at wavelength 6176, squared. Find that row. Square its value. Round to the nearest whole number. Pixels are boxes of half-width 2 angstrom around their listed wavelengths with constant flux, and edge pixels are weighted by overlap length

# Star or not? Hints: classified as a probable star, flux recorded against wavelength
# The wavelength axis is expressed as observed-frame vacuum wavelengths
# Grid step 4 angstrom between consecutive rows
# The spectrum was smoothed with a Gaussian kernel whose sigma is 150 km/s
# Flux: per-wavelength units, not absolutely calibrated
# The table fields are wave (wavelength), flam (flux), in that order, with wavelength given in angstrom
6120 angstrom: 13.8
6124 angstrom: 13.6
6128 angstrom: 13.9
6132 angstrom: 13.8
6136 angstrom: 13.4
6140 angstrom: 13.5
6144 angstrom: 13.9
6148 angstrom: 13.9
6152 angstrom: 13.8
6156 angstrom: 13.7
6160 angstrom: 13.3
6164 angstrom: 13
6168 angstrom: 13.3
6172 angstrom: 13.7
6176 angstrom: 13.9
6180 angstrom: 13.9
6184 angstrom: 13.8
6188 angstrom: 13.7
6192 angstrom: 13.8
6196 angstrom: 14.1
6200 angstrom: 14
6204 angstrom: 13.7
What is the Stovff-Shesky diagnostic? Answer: 193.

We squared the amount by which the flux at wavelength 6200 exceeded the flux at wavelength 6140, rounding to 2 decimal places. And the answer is 0.25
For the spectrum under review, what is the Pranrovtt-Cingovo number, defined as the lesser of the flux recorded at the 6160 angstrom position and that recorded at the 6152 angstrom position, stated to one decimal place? 13.3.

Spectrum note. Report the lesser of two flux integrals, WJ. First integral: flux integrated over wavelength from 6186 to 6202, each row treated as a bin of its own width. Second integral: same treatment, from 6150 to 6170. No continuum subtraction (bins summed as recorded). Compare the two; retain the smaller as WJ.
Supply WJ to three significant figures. 222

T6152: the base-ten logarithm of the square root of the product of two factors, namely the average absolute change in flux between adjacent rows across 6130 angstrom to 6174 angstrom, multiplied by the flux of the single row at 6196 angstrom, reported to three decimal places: 0.274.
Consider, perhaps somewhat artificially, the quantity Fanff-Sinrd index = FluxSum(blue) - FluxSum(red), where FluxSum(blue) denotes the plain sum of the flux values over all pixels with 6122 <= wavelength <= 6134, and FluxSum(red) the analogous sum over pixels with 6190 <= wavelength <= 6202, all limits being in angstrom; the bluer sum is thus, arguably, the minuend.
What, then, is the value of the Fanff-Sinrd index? -0.60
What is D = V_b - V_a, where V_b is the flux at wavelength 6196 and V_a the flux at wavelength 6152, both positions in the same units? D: 0.30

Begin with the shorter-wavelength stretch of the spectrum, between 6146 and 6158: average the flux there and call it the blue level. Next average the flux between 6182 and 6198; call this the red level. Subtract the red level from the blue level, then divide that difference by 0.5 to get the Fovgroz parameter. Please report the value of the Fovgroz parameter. -0.10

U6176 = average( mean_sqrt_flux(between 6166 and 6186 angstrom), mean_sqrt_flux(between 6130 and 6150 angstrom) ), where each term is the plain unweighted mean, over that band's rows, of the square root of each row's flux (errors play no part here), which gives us 3.70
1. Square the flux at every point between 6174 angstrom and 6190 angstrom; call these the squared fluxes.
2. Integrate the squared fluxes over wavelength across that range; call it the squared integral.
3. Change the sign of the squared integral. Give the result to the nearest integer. -3058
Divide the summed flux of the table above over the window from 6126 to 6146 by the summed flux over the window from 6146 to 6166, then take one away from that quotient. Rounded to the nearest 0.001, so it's 0.012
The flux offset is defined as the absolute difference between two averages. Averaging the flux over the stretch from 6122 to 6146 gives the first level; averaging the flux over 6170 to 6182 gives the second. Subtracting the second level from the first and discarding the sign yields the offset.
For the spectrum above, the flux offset 0.15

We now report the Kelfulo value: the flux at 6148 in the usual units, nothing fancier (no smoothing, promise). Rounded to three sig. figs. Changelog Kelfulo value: 13.9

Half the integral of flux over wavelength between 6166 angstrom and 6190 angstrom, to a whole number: 165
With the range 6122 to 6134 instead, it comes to 83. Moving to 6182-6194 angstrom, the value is 83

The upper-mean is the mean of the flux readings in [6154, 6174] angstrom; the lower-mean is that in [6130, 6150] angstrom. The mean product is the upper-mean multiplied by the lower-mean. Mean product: 184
